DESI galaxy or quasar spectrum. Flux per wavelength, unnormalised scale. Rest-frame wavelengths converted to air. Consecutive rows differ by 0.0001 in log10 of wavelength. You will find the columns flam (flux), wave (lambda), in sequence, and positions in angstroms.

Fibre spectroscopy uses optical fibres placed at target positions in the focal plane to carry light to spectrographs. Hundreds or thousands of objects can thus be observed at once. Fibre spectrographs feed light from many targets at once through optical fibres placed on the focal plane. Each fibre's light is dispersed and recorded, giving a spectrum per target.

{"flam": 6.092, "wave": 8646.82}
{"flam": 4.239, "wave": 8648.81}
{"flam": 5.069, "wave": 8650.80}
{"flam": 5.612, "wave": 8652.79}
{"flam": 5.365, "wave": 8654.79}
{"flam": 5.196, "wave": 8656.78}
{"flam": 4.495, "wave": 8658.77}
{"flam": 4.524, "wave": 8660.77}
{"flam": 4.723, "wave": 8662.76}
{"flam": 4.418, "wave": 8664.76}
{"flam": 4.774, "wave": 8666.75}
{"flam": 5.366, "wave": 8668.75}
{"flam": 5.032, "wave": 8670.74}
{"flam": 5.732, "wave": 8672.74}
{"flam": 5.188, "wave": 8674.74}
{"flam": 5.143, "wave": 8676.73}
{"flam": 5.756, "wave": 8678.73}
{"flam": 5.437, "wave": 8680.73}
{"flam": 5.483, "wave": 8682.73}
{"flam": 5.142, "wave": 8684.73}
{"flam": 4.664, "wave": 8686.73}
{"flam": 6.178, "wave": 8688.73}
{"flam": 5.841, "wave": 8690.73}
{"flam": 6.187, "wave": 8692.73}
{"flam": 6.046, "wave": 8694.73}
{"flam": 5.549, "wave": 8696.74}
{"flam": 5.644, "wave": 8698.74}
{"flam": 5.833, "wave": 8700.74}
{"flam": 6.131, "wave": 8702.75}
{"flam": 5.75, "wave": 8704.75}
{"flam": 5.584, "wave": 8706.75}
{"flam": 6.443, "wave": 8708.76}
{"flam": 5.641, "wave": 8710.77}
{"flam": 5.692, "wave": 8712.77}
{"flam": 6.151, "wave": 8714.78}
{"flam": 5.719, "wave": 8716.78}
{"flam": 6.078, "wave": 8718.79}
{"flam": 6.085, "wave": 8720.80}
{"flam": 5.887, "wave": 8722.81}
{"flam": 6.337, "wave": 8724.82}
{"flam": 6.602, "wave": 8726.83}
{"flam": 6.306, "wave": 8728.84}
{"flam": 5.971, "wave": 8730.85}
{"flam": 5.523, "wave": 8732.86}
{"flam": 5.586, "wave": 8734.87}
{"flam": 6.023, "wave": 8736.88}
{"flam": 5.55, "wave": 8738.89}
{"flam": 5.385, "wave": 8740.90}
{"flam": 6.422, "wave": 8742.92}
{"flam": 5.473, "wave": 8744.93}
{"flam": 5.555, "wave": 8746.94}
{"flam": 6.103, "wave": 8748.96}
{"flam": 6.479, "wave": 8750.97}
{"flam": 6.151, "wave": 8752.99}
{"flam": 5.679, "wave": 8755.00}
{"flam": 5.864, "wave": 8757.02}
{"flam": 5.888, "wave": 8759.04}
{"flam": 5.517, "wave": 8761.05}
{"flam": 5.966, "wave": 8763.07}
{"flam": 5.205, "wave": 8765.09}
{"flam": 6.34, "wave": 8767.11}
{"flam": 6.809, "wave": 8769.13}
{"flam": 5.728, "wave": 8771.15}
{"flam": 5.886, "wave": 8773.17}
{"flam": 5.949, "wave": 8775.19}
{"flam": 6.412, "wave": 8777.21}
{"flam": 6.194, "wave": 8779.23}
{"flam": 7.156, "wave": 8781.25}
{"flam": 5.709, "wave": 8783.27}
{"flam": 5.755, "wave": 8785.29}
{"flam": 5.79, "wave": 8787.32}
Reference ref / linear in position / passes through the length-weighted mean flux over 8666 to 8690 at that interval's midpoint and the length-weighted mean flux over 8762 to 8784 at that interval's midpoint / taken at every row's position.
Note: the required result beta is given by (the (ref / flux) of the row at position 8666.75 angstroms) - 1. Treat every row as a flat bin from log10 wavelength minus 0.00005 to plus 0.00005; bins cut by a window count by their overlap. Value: 0.10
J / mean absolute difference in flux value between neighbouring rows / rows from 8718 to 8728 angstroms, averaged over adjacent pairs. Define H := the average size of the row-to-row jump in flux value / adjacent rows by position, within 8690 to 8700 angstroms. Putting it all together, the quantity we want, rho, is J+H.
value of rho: 0.50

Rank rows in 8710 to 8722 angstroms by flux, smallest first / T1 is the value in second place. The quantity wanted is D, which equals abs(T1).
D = 5.69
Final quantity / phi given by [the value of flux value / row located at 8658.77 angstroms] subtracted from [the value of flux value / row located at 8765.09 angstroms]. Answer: 0.7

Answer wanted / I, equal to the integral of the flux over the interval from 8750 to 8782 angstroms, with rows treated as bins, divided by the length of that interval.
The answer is 6.07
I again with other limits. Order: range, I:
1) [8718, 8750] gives 5.93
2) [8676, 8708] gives 5.66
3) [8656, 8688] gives 5.08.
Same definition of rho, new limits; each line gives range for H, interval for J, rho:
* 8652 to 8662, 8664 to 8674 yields 0.78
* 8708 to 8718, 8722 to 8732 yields 0.77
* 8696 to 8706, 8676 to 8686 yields 0.57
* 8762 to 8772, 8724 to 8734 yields 1.20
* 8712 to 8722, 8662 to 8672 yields 0.71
